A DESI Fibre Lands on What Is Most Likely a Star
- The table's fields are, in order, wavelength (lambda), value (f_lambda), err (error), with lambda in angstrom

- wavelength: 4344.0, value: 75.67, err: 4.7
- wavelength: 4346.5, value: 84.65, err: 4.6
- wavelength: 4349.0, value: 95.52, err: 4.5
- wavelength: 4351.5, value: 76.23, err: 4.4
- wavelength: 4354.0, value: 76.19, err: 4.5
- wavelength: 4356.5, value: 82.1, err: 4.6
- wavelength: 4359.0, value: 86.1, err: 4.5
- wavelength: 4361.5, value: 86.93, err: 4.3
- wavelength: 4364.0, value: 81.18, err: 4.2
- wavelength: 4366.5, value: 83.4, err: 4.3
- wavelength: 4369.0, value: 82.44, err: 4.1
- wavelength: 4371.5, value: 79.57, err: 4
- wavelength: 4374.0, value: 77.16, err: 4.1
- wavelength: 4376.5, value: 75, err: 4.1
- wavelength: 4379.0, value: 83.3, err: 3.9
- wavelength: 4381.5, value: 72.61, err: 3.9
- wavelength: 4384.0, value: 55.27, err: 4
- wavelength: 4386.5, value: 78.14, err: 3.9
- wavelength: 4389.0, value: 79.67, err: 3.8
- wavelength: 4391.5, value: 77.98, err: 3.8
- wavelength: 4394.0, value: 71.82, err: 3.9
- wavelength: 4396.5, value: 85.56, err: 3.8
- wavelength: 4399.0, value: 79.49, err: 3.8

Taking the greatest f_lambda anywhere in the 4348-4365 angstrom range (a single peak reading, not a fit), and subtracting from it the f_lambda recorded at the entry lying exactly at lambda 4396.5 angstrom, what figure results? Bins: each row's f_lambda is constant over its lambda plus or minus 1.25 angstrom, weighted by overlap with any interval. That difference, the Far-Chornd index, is 10.0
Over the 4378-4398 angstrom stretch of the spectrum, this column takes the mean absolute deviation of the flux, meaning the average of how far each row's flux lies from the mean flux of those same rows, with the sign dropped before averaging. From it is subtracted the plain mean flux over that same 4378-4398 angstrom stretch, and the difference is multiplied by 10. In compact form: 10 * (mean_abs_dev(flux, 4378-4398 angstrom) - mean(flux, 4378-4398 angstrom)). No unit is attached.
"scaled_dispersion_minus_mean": -688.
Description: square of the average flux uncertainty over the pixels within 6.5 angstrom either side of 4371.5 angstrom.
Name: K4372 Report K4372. 17.0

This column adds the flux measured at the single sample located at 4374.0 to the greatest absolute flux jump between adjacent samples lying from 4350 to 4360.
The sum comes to 83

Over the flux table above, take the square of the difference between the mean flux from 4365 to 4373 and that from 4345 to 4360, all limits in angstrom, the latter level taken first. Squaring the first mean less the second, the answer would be 3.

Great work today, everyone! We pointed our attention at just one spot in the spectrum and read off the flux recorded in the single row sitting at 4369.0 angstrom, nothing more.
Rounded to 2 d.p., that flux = 82.44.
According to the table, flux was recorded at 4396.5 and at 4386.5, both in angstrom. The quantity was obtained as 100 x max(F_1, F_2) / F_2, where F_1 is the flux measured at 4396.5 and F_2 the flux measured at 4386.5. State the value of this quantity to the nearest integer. 109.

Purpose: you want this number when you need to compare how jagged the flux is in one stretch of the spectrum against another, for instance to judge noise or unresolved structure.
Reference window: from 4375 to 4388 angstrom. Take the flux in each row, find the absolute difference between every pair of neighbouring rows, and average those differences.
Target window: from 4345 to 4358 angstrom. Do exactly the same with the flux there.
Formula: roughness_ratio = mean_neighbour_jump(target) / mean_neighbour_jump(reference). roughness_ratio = 0.61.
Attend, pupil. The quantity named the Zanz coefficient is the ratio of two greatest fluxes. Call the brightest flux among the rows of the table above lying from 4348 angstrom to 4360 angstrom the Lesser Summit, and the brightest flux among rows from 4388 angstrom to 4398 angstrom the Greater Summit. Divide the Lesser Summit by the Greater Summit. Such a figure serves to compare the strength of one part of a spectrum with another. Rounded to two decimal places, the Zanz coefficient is 1.12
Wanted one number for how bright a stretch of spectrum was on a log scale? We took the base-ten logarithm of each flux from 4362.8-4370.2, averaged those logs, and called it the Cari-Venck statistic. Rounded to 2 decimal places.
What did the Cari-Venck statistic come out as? 1.92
